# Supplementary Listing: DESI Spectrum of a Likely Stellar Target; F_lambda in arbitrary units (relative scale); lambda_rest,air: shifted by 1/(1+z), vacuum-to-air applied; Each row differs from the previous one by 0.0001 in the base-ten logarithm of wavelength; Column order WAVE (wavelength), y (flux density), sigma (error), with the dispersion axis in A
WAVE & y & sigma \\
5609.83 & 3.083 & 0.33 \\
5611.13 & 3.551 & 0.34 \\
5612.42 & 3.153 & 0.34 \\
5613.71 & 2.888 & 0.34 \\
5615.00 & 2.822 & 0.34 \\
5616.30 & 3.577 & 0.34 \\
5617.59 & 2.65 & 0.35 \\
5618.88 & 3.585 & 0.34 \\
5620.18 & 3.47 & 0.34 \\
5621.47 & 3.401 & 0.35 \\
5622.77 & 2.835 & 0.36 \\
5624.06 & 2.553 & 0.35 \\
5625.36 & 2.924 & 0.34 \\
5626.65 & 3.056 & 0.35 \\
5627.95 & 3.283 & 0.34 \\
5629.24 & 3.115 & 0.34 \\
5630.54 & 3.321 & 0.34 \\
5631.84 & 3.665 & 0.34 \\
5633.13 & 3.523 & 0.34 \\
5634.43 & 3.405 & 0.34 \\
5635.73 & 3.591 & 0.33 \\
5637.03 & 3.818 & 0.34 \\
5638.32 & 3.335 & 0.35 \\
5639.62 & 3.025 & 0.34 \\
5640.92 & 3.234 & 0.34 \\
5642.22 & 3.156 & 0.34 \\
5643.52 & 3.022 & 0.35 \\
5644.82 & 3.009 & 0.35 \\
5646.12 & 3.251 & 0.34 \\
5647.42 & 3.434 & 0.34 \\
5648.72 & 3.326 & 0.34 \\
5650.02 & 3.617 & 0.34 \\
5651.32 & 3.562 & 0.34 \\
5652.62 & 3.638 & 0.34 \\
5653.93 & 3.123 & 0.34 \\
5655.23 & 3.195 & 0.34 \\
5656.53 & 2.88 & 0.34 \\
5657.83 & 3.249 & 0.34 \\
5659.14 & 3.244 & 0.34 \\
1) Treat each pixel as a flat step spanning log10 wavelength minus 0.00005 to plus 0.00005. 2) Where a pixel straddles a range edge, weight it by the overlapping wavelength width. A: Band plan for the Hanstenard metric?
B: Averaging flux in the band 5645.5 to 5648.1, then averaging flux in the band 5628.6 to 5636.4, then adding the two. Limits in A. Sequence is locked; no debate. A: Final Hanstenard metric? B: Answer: 6.8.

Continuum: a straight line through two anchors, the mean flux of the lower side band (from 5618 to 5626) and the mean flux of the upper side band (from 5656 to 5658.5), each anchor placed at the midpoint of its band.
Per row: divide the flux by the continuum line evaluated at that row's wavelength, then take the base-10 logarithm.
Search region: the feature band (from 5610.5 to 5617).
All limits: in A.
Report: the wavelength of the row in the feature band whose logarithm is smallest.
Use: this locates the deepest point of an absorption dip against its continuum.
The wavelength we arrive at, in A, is 5615.00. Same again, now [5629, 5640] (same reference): 5639.62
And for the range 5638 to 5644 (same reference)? 5639.62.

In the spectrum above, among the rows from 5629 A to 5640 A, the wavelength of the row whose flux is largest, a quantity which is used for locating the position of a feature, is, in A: 5637.03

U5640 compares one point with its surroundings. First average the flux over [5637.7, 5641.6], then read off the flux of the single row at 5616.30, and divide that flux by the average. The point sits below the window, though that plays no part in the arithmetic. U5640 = 1.12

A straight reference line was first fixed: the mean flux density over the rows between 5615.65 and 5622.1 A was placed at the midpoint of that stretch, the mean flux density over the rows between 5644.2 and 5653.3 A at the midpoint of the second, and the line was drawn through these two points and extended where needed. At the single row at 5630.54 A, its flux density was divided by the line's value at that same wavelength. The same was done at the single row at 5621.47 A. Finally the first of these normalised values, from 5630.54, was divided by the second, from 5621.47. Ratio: 0.97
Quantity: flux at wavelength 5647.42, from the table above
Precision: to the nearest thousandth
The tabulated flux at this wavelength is 3.434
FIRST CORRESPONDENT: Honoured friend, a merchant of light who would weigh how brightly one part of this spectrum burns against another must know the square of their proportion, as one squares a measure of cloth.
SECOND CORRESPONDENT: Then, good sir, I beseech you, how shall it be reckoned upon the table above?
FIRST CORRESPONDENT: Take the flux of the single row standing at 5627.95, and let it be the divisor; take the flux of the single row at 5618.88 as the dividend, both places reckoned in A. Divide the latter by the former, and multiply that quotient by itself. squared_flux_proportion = 1.19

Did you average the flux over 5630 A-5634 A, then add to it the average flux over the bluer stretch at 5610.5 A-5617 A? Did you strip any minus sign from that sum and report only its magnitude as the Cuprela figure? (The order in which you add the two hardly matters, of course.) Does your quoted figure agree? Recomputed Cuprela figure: 6.70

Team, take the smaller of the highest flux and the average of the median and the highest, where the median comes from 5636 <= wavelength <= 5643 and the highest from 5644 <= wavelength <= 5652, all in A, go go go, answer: 3.43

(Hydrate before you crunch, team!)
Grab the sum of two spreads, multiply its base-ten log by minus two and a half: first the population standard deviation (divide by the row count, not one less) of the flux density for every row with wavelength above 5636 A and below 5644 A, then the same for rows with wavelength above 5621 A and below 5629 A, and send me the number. 0.64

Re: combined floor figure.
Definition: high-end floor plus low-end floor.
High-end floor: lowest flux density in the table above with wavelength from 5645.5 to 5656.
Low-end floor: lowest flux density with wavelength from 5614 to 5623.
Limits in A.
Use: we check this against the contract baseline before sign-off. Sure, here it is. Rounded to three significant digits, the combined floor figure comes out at 5.77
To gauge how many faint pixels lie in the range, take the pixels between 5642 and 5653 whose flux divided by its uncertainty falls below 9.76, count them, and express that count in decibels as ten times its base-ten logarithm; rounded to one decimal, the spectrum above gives 6.0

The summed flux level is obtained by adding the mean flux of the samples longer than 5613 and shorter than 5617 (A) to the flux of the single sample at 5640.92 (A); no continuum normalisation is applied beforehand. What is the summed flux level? 6.33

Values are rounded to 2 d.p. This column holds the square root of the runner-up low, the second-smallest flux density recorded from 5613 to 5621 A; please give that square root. 1.68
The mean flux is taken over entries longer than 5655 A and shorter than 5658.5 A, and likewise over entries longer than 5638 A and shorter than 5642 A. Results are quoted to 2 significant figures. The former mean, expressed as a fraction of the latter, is 0.97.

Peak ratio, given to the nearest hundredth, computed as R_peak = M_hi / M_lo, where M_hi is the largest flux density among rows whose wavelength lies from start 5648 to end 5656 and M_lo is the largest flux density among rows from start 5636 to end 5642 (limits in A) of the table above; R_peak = 0.95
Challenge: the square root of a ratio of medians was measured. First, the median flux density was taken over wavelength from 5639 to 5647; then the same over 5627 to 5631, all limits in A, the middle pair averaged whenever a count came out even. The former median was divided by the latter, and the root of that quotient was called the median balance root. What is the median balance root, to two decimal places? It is 0.97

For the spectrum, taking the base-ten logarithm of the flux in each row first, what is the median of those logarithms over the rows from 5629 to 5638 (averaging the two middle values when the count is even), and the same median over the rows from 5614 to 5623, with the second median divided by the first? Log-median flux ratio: 0.97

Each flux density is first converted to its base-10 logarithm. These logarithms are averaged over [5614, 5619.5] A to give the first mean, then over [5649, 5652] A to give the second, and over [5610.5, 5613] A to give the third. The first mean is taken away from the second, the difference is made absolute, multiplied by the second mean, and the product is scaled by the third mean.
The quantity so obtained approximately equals 0.017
